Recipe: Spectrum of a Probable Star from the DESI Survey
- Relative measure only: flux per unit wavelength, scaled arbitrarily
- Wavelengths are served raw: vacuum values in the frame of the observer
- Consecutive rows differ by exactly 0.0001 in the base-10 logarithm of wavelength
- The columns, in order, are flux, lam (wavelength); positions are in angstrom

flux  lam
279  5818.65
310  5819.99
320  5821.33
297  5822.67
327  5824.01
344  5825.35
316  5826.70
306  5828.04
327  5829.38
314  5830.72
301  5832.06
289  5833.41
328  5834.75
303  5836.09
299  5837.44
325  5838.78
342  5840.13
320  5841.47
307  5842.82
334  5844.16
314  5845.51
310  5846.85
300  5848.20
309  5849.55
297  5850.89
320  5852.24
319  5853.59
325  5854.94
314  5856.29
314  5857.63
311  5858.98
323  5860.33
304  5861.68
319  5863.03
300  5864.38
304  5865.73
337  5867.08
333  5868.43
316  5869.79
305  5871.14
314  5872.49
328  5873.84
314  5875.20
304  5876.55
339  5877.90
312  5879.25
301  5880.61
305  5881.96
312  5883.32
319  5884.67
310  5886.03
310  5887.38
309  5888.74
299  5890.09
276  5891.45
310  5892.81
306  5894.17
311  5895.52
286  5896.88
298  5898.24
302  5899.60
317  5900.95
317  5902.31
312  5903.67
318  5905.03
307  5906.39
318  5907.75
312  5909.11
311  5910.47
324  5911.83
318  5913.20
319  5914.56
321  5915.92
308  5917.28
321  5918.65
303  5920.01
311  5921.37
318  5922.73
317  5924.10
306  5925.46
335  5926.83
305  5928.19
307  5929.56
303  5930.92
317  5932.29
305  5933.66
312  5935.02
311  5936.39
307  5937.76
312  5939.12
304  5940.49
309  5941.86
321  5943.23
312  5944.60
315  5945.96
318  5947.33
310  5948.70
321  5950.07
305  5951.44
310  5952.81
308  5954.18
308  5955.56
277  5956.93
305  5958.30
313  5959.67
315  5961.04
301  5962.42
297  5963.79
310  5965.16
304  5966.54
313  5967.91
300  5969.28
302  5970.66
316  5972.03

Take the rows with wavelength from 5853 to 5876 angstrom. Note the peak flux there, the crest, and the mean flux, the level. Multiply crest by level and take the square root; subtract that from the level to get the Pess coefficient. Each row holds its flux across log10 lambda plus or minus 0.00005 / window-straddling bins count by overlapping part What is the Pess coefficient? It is -10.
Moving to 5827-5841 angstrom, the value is -14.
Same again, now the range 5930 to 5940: -4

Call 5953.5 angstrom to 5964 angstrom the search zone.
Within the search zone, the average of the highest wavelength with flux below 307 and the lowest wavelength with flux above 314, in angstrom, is 5962.4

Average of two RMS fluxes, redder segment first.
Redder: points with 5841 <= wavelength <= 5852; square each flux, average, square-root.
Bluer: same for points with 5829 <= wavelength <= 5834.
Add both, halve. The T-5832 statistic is 310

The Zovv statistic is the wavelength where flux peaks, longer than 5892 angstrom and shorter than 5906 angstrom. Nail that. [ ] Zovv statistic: 5905.03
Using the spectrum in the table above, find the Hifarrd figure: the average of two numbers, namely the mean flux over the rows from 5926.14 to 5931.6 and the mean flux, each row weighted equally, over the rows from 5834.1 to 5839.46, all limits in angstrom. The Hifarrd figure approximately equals 313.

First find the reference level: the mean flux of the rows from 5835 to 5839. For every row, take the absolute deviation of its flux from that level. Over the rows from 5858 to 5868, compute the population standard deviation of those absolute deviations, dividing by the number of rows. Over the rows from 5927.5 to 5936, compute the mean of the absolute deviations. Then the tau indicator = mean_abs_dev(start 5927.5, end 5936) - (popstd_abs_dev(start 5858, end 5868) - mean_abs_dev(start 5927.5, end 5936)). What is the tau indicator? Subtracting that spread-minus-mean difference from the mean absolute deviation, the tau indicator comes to 1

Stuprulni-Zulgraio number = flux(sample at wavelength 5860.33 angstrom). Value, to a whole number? 323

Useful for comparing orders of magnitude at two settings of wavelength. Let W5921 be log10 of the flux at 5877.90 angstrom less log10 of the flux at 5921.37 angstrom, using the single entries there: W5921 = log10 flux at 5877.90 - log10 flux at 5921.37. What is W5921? 0.037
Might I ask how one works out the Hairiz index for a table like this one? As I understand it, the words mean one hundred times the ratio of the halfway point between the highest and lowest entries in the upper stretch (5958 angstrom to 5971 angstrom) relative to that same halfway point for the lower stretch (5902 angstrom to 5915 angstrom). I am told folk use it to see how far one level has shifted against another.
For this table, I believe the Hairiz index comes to 97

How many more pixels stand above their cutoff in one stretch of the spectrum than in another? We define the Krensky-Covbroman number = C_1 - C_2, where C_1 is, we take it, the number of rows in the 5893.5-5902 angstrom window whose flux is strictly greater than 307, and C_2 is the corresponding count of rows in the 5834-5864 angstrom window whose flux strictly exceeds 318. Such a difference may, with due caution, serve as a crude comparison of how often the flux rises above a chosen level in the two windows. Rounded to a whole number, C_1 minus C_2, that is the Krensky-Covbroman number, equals -8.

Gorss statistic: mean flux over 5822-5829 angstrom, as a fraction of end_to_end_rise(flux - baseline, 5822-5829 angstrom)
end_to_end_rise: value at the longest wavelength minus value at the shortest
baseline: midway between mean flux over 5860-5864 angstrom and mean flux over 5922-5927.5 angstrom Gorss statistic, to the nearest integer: 35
